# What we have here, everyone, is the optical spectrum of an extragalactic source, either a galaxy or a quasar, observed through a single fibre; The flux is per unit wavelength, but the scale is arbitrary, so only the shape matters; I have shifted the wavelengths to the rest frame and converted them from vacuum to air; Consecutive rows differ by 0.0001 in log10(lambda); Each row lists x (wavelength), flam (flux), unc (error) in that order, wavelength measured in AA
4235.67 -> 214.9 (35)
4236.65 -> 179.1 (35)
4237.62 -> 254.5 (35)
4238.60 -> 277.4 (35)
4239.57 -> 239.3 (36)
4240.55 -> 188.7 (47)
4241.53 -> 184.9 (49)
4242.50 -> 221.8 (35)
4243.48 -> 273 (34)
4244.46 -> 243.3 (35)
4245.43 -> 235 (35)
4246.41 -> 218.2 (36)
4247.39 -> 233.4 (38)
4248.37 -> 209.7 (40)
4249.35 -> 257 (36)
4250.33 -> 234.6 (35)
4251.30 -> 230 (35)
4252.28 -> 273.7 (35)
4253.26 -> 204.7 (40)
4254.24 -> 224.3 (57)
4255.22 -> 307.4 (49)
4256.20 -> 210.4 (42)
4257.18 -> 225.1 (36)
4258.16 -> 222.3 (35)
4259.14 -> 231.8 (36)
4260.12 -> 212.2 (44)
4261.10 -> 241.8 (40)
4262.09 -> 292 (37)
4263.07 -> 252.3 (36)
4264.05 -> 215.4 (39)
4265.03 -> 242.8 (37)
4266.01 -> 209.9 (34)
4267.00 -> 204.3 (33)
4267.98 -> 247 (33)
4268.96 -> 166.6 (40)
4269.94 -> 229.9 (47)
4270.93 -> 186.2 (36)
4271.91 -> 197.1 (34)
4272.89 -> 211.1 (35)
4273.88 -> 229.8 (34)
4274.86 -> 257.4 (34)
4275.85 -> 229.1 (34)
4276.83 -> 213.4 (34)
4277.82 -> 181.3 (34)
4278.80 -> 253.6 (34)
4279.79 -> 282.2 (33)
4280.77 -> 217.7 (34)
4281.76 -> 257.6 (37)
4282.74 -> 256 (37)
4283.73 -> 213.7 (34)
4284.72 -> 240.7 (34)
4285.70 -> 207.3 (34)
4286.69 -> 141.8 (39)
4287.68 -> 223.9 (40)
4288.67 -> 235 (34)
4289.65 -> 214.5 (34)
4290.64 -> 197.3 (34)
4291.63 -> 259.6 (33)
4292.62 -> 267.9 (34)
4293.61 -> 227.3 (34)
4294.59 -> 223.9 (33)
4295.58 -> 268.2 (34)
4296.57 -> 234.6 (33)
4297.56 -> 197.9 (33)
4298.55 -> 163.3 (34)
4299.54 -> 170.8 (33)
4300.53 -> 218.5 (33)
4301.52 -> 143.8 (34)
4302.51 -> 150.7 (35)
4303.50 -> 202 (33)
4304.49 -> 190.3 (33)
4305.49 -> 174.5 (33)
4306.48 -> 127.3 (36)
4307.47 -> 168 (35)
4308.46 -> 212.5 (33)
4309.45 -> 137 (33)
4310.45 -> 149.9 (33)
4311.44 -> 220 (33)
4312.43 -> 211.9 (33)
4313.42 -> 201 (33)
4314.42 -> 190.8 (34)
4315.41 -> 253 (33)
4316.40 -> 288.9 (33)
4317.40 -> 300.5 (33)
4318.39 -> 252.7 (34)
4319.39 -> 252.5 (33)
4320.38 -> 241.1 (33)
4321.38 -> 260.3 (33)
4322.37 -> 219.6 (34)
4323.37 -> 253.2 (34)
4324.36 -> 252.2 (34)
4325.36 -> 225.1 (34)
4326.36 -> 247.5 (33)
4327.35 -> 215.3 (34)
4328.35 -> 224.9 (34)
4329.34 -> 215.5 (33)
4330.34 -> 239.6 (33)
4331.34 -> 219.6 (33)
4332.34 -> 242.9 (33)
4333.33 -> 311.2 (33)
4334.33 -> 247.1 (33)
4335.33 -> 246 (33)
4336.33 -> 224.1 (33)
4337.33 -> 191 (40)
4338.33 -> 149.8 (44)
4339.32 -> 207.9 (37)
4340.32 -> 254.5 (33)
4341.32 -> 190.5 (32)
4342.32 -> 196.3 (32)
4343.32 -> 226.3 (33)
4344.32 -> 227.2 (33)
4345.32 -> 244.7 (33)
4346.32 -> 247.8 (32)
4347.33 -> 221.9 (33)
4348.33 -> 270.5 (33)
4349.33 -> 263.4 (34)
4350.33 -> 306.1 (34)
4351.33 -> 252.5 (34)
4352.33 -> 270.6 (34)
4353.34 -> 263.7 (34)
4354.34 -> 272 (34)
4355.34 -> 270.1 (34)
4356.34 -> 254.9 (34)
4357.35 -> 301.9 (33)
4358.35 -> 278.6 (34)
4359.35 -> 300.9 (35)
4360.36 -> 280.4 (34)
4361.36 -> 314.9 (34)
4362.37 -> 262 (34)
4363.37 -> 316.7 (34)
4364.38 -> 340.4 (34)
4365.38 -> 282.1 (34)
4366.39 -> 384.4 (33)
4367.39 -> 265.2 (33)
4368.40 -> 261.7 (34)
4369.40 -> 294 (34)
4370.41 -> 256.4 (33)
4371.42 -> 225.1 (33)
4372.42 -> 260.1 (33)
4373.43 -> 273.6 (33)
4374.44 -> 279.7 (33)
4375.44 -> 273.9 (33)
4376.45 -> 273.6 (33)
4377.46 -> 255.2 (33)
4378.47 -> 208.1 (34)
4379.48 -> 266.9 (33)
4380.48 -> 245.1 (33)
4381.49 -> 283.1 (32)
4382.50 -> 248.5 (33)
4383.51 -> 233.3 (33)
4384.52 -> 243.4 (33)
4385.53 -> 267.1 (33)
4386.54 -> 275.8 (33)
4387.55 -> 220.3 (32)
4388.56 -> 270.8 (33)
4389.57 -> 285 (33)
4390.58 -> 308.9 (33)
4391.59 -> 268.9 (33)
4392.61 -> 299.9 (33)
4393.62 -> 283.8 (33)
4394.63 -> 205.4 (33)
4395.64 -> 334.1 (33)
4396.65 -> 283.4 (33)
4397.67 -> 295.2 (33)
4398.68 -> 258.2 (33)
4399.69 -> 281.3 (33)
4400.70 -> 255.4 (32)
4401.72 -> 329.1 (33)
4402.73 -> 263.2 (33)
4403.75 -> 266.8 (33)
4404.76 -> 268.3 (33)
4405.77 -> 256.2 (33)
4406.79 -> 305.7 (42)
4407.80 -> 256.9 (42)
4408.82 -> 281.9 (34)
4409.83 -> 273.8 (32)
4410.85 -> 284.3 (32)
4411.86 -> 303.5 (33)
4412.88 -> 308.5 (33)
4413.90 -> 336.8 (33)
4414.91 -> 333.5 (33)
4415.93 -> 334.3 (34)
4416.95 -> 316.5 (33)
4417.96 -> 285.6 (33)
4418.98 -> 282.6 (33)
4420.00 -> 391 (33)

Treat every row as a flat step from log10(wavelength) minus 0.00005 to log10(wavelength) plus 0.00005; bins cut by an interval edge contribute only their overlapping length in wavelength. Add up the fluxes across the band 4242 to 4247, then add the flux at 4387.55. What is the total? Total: 1412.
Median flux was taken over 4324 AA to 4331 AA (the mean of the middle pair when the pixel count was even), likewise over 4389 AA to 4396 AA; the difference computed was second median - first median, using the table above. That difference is 60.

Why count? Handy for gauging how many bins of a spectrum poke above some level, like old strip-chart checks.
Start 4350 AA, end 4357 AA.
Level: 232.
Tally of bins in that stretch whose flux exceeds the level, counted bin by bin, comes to 7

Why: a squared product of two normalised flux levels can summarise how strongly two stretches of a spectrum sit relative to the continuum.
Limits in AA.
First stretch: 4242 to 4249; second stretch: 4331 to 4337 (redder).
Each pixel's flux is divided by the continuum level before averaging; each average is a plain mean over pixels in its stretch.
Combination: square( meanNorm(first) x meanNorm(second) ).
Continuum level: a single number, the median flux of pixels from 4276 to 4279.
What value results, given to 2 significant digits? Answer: 1.6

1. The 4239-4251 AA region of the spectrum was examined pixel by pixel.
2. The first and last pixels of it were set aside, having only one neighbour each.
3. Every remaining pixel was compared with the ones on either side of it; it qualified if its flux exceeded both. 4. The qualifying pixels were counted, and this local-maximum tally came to 3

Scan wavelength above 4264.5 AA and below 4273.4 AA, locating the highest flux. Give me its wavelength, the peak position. 4267.98 AA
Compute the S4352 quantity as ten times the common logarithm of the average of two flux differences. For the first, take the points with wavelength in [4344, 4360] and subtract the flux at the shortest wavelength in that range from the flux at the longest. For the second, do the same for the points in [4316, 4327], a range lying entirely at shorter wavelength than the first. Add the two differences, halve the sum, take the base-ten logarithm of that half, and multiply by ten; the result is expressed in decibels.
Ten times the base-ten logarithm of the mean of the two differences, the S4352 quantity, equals 12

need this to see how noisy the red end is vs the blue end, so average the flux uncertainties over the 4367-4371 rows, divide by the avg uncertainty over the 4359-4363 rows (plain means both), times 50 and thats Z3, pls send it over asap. 48.9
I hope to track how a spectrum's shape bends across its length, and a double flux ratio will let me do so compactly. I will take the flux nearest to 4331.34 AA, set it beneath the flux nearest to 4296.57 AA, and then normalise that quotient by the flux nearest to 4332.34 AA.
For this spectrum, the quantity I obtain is 0.0044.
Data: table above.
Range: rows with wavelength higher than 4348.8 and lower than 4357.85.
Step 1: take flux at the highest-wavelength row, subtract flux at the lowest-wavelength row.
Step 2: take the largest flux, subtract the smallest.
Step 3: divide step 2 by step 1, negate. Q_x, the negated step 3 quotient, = -1.4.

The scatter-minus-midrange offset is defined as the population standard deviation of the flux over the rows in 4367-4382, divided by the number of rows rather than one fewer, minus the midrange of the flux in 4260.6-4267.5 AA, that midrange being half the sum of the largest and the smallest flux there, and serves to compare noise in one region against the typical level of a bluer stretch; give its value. -227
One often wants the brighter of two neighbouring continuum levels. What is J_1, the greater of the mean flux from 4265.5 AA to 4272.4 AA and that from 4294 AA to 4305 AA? 206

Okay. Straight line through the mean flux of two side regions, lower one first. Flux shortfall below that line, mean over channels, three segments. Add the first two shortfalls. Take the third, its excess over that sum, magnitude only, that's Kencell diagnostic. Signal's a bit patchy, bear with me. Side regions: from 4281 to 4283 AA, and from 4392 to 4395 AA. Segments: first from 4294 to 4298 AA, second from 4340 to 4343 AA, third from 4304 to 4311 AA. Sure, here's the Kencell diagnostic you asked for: 20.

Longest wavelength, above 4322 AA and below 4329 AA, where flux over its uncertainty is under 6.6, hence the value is 4327.35 AA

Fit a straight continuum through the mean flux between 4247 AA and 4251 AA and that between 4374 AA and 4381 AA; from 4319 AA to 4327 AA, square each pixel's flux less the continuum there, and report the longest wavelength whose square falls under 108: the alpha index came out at 4326.36 AA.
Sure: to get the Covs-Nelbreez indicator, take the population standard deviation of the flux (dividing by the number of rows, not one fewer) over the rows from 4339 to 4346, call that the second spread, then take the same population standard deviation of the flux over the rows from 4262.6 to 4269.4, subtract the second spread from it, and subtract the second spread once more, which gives -16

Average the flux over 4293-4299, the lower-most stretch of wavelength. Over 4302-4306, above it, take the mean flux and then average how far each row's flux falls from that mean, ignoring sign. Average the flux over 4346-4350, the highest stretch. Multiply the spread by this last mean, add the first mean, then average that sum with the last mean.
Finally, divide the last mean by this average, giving 0.107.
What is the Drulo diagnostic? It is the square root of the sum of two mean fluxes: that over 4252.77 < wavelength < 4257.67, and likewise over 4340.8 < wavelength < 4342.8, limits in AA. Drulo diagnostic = 20.7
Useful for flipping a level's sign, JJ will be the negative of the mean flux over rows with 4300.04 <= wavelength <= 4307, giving -172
